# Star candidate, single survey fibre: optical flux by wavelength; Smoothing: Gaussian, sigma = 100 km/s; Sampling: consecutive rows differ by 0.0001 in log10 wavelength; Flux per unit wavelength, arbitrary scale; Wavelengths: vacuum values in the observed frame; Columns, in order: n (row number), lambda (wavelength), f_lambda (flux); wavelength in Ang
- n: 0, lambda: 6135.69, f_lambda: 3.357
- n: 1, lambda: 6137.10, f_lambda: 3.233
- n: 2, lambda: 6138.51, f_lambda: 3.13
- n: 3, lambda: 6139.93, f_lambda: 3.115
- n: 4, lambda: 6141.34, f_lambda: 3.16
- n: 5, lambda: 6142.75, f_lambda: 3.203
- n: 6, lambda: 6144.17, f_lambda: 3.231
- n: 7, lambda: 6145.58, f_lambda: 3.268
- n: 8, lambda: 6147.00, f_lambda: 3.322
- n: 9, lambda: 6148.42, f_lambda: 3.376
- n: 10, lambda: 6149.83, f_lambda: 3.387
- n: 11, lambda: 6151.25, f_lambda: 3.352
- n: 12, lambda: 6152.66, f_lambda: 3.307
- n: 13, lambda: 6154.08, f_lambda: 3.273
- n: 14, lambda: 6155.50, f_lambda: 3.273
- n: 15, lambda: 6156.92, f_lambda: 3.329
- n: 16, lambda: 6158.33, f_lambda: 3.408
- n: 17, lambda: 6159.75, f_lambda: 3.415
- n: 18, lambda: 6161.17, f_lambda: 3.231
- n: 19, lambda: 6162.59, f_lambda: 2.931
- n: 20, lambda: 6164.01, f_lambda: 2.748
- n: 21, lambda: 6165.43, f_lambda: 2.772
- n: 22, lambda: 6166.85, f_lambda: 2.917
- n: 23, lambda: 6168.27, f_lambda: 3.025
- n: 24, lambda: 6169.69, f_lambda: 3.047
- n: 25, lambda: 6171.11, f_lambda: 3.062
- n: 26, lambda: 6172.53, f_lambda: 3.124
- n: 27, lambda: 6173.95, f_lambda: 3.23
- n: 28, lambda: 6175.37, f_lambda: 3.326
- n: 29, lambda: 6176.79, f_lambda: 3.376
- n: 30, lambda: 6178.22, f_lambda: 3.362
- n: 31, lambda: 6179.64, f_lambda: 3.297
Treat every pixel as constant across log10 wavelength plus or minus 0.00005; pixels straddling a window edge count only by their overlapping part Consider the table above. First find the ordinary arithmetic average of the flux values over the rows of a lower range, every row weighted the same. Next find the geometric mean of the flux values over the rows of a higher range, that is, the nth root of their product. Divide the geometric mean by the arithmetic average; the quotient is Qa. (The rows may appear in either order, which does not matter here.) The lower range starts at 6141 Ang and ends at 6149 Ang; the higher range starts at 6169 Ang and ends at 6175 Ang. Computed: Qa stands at 0.955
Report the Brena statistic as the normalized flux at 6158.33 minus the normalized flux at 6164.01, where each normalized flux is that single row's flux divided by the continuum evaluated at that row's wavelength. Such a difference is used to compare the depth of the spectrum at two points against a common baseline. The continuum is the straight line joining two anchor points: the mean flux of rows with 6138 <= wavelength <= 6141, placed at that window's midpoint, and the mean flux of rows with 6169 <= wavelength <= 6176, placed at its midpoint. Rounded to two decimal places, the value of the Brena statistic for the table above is 0.21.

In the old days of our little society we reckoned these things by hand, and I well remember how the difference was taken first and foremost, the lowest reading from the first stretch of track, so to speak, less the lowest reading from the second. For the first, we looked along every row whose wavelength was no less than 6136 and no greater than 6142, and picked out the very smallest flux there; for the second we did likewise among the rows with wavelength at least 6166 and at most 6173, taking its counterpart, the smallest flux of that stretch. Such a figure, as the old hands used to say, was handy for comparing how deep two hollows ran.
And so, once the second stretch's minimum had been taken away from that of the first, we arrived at 0.20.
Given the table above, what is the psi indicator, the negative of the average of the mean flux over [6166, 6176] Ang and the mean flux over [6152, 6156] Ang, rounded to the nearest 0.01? -3.19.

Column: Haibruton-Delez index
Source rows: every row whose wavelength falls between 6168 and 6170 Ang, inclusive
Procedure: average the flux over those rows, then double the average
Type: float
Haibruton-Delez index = 6.07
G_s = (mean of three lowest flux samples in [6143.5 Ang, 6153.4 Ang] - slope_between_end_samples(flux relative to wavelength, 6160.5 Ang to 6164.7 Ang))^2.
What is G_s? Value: 11.8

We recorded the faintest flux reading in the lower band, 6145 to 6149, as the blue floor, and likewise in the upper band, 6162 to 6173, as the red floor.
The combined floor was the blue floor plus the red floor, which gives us 6.02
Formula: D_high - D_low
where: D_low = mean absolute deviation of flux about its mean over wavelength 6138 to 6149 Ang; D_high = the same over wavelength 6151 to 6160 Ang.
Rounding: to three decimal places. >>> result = -0.027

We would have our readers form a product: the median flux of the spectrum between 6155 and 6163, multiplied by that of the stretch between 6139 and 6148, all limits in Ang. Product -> 10.6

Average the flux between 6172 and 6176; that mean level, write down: 3.23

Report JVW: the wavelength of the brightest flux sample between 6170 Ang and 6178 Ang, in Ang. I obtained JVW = 6176.79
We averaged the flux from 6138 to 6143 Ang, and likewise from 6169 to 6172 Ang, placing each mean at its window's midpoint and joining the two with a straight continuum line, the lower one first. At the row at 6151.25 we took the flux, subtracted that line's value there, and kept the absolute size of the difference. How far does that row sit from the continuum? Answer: 0.23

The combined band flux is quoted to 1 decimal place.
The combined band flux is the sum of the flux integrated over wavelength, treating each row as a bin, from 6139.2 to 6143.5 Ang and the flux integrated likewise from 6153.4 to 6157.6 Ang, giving 27.4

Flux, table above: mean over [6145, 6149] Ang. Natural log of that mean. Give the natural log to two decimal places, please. 1.20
